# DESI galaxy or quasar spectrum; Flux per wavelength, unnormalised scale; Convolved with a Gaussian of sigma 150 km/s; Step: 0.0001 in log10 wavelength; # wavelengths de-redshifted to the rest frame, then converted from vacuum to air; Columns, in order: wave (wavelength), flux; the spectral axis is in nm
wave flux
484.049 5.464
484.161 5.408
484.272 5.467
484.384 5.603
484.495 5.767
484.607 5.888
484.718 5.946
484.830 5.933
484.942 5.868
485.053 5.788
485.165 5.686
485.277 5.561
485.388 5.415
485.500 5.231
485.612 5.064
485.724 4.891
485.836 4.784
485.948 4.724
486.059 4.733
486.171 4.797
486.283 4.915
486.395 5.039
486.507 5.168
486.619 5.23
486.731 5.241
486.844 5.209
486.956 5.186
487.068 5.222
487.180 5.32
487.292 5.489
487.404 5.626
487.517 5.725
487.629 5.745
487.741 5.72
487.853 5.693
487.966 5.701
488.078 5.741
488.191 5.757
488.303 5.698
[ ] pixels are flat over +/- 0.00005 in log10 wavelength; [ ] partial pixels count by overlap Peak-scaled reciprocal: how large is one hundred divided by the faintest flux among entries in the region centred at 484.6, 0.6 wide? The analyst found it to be 17.8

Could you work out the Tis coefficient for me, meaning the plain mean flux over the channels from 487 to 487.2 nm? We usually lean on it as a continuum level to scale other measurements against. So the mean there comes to 5.3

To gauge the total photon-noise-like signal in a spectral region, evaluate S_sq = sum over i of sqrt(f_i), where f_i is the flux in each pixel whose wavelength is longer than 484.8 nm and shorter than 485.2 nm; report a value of 9.65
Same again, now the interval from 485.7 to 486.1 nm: 8.75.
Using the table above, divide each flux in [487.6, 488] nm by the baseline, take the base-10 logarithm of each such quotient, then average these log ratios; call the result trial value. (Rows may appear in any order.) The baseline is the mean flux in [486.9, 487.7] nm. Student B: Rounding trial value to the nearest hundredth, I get 0.02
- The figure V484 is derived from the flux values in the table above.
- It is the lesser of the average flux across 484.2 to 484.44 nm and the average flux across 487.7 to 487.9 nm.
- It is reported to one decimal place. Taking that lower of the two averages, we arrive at 5.5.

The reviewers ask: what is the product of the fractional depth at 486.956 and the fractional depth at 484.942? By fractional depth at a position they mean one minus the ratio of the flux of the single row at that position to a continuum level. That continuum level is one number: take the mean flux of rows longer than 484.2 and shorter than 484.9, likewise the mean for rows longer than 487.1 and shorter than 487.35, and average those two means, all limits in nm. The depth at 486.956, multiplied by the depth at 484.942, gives -0.0036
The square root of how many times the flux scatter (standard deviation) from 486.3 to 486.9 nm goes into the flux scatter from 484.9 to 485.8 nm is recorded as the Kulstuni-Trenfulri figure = 2.1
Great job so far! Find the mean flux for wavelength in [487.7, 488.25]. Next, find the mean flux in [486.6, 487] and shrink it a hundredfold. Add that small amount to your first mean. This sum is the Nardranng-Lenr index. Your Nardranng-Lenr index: 5.77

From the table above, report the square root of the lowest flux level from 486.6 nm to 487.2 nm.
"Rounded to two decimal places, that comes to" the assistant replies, 2.28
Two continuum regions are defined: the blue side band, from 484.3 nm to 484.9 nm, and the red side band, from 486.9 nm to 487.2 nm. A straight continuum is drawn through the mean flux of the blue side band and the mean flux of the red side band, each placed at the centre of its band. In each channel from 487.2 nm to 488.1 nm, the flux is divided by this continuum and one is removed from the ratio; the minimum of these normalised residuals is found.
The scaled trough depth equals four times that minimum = 0.2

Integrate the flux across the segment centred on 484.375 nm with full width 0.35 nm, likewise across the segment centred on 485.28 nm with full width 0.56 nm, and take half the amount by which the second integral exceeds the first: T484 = 0.6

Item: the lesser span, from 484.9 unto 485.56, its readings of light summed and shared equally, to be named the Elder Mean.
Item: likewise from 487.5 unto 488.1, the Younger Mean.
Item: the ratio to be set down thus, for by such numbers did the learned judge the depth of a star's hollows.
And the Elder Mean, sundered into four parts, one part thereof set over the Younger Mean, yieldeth 0.244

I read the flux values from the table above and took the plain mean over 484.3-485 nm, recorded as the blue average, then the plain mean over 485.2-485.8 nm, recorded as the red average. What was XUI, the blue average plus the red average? 11.1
